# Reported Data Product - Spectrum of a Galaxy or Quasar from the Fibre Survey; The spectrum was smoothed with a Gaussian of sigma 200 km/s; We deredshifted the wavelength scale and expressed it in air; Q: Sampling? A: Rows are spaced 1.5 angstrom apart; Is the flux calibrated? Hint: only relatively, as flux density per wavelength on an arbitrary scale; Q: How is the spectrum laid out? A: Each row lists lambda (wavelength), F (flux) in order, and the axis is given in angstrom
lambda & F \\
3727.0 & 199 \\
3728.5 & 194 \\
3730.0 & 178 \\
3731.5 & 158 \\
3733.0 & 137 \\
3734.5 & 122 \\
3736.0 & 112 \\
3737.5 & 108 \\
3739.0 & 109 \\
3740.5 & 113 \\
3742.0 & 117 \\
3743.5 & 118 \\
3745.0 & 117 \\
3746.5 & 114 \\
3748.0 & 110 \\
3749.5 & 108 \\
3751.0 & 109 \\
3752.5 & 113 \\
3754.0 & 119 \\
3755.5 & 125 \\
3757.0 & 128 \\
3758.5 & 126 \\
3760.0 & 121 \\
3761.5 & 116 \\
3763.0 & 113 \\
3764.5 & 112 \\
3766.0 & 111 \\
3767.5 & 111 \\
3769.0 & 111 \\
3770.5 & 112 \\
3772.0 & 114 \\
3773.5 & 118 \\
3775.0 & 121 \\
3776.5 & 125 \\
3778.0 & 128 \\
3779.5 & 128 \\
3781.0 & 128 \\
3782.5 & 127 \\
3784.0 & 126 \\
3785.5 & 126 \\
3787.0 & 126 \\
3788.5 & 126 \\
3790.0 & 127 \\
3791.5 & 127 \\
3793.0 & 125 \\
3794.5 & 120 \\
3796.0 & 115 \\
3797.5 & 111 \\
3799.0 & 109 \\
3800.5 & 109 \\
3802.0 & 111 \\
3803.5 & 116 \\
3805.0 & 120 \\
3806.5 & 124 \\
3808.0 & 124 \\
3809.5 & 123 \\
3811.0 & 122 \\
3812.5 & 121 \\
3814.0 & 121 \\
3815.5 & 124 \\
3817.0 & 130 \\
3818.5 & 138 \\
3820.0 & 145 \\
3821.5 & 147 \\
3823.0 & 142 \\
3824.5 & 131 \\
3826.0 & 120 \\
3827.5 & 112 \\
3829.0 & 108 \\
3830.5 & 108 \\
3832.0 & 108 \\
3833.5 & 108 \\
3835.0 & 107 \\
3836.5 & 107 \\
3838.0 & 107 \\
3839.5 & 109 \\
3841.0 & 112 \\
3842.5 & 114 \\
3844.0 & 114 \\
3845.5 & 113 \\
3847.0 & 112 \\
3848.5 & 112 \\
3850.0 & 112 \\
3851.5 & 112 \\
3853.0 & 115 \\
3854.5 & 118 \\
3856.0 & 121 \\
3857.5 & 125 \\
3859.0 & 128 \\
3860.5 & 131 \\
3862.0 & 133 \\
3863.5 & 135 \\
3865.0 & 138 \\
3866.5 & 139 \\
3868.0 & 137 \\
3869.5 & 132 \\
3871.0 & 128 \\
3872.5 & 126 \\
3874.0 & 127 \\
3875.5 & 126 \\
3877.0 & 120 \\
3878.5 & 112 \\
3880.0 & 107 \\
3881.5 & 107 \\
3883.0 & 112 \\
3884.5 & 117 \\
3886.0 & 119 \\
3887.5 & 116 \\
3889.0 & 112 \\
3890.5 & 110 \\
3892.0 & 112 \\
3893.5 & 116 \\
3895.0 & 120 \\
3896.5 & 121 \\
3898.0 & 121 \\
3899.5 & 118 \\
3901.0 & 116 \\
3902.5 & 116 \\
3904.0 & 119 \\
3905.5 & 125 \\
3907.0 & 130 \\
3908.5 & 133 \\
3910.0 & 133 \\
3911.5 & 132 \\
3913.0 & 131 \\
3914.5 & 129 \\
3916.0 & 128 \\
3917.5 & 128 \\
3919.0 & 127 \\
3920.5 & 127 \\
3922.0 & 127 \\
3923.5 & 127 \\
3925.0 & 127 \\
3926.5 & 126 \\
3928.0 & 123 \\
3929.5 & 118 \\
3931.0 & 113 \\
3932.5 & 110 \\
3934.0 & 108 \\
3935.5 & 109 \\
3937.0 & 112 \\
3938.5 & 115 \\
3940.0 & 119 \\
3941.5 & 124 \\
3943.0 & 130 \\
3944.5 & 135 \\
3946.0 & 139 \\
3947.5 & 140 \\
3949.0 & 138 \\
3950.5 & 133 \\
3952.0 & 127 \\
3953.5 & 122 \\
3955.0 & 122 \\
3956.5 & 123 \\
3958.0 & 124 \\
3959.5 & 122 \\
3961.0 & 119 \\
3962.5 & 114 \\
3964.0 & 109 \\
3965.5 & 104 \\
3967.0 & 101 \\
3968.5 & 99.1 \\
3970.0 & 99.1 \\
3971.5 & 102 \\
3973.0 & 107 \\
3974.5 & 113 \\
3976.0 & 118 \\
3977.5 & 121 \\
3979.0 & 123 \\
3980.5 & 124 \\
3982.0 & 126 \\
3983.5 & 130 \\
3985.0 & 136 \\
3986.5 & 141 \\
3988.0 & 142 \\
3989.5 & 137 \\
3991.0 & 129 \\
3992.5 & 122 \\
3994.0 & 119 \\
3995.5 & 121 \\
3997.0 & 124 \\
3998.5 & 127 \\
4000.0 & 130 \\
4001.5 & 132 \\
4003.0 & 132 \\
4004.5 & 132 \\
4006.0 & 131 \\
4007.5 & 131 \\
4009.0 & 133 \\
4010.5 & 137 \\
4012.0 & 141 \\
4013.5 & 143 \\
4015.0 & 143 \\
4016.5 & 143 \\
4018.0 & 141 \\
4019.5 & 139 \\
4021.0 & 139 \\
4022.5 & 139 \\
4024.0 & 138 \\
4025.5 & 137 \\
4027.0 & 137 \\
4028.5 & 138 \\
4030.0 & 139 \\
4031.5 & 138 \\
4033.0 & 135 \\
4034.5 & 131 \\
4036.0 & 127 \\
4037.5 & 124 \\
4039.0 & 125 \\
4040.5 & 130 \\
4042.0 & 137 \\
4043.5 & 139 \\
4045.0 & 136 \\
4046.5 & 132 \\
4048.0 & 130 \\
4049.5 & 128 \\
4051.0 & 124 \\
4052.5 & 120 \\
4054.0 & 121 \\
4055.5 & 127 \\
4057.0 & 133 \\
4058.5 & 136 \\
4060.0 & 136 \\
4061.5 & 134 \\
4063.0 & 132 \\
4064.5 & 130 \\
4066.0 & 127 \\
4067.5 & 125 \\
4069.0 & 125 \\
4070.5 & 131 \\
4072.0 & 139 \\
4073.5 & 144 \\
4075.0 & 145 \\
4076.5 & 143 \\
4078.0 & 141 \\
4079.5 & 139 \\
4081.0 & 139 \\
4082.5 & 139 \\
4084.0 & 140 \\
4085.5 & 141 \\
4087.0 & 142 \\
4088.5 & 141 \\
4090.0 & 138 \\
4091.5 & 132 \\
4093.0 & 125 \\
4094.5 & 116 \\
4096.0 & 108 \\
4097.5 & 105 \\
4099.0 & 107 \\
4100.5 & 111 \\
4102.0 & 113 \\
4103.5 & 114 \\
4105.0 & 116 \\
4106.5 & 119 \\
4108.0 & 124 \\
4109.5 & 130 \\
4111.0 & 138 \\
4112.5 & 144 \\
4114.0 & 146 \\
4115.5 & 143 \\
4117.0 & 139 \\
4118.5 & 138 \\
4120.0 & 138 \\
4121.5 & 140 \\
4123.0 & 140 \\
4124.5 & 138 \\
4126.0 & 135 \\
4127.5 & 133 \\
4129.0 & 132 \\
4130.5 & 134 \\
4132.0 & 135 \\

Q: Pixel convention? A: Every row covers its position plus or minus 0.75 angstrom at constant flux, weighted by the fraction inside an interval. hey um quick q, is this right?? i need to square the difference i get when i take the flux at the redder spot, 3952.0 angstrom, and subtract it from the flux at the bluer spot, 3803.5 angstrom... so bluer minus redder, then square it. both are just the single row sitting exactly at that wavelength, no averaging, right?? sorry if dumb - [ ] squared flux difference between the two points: 121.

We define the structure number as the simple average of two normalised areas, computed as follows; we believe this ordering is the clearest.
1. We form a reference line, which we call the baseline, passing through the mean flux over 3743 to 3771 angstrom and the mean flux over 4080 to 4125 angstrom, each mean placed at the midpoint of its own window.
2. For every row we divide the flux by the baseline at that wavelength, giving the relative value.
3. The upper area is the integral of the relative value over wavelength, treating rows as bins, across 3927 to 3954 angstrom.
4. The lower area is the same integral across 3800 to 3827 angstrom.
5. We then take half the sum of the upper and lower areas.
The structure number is 27.9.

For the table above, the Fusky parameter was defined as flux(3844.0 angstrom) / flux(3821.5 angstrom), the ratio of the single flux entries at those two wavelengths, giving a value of 0.78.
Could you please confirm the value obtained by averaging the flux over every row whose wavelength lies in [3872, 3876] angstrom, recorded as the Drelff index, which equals 126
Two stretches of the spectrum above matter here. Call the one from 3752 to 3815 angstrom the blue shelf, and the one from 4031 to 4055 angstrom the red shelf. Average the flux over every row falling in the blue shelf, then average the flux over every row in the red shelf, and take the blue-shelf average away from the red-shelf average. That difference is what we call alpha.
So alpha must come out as 10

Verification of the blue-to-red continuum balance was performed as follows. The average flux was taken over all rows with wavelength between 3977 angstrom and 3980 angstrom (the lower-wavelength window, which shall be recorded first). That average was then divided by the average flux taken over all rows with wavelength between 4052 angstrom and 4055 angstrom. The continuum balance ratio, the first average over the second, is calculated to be 1.01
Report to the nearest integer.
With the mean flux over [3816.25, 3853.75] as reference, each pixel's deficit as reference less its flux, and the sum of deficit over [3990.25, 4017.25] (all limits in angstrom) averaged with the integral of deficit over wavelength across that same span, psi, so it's -314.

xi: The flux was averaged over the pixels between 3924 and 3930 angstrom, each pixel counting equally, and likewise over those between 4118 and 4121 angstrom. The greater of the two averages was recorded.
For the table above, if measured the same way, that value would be 138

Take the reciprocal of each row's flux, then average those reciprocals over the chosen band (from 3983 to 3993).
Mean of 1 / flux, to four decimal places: 0.0075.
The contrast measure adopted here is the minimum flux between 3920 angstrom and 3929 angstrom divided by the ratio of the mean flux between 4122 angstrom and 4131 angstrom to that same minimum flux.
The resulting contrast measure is 112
